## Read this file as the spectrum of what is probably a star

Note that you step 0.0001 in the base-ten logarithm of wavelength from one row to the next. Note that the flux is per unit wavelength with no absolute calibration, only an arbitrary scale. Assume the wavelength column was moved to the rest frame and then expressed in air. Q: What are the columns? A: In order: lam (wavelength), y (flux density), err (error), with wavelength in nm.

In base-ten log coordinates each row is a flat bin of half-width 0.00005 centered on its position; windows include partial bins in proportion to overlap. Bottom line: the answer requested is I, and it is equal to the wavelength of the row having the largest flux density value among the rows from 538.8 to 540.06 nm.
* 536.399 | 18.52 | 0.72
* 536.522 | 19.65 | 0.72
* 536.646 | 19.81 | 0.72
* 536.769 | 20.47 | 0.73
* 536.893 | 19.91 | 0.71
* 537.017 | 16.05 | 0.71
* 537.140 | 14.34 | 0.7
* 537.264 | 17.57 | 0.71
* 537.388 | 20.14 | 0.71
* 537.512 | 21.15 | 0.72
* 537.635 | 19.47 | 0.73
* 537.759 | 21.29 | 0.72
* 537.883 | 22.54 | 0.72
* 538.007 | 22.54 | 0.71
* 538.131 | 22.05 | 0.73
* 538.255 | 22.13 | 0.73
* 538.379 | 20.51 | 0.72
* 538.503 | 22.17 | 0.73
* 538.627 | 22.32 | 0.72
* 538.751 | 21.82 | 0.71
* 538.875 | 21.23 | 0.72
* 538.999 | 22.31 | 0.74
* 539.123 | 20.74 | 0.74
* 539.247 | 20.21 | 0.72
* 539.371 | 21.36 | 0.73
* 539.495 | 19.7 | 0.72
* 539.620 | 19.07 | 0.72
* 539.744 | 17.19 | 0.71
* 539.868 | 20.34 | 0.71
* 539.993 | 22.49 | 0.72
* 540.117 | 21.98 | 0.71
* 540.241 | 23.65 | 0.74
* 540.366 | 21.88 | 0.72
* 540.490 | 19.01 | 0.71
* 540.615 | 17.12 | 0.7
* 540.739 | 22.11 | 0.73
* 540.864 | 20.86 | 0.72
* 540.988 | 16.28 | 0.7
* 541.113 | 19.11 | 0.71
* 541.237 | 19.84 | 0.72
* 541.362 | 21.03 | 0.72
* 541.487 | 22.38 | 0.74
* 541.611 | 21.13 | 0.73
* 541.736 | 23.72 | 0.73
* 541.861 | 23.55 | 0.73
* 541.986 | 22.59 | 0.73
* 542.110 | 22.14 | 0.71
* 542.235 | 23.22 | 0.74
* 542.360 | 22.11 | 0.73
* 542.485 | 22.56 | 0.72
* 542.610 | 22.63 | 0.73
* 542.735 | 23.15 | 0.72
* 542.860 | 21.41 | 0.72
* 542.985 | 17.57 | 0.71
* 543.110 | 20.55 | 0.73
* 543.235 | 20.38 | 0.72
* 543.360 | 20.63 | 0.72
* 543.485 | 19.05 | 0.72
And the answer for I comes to 539.993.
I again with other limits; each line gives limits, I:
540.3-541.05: 540.739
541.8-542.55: 541.861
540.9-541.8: 541.736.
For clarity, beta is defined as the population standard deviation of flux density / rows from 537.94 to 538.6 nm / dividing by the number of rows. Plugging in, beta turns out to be 0.7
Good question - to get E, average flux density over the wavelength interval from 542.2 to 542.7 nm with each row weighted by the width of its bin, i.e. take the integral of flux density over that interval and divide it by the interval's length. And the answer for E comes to 22.6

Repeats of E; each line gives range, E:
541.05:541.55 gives 20.6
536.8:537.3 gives 17.1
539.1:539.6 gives 20.4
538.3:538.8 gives 21.7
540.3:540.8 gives 20.0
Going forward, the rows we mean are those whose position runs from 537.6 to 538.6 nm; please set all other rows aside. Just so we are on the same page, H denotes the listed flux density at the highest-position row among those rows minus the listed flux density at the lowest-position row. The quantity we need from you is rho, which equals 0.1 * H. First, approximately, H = 2.7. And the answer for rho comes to 0.27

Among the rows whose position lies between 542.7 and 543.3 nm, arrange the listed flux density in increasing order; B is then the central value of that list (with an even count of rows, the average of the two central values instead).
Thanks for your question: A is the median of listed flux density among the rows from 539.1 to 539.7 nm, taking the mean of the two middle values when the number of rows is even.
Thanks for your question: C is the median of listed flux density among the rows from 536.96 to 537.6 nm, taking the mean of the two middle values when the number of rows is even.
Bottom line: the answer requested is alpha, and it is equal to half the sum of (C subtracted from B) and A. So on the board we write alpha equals 11.6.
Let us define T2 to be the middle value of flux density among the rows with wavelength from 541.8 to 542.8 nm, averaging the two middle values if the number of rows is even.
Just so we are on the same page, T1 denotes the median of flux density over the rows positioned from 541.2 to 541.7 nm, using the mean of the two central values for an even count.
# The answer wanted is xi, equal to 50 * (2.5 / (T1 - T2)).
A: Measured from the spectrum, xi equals -82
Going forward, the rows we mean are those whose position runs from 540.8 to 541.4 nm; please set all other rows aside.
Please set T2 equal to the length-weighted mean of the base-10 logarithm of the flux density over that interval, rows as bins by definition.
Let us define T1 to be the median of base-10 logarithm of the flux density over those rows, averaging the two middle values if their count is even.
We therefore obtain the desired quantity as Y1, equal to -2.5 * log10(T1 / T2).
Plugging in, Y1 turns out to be -0.011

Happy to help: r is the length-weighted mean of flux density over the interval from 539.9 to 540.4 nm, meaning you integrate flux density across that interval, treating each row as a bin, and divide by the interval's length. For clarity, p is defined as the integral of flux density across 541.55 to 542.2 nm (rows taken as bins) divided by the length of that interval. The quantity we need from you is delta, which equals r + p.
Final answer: 45.0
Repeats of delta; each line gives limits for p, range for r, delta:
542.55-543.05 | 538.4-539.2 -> 42.9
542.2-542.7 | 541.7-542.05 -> 45.9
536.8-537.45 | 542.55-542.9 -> 40.2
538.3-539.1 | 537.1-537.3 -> 37.6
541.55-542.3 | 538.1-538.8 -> 44.5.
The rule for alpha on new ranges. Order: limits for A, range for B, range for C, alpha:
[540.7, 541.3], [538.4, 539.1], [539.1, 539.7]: 10.9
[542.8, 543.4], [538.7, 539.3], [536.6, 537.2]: 11.0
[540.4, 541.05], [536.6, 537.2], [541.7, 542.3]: 7.8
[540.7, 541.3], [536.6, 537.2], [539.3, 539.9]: 10.0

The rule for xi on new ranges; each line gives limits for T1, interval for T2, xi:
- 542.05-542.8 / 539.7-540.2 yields 87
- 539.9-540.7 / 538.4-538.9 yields -1923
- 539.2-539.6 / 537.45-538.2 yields -86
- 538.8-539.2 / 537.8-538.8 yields -136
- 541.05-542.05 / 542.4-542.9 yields -149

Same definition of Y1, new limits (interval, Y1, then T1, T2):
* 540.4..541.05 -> 0.002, 1.28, 1.28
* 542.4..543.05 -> -0.019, 1.35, 1.33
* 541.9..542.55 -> 0.000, 1.35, 1.35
